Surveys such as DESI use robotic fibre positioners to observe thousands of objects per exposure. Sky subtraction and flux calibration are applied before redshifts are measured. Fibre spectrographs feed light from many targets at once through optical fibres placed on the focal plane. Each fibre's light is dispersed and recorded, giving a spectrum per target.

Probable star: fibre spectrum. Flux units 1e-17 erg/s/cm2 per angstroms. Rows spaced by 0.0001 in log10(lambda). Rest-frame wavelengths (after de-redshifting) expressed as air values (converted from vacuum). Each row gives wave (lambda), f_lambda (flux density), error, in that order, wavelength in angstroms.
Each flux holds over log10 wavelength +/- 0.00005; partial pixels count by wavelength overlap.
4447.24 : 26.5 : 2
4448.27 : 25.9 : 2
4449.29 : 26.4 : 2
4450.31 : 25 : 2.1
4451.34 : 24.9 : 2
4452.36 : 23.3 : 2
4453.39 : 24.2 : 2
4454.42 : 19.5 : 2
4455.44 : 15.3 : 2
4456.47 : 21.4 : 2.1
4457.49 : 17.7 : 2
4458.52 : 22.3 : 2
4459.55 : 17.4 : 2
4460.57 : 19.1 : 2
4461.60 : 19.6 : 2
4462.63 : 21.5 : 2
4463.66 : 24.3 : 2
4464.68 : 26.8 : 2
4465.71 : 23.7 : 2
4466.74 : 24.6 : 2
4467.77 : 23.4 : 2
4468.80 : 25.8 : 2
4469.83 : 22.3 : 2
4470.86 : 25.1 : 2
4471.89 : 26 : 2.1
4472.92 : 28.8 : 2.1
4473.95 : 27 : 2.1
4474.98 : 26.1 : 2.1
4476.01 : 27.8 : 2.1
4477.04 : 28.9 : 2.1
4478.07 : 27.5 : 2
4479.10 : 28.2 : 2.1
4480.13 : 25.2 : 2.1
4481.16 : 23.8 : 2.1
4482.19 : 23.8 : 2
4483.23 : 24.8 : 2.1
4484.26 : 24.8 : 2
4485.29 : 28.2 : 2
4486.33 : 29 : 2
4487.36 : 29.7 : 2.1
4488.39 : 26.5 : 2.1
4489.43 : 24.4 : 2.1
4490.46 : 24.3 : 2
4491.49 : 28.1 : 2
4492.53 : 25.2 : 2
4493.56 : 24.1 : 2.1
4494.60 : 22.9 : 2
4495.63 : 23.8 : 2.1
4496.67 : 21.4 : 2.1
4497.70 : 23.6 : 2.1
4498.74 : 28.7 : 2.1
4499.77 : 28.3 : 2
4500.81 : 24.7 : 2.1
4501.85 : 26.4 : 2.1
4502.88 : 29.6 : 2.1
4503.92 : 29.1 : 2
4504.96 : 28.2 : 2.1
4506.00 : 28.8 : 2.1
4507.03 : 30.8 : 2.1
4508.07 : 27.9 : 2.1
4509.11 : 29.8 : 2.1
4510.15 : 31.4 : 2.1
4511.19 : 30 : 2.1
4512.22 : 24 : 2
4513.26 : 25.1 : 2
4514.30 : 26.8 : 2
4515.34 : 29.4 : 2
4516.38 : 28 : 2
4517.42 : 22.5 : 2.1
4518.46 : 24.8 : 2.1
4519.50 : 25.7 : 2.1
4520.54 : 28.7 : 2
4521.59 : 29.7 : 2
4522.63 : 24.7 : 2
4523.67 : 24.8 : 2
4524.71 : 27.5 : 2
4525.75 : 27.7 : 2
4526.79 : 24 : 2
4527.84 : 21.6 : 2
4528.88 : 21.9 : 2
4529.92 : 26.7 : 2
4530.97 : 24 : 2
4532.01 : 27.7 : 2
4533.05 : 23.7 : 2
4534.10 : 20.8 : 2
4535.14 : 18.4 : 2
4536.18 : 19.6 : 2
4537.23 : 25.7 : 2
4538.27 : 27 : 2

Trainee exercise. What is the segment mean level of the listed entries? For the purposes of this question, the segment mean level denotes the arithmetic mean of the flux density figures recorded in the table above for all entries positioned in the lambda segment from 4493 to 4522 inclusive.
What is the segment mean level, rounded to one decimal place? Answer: 26.9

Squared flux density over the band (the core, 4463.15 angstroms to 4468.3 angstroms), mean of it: 605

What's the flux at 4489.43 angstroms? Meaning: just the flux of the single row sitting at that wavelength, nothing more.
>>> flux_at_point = 24.4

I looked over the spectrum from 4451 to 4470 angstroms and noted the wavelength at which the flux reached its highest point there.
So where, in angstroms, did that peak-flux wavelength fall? 4464.68 angstroms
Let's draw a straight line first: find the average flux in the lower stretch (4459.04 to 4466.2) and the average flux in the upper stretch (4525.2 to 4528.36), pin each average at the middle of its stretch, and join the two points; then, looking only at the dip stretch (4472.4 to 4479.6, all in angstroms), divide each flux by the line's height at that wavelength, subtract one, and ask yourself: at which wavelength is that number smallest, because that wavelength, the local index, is 4474.98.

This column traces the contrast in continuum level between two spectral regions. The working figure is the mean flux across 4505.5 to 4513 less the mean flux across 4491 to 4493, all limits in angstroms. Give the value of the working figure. 2.3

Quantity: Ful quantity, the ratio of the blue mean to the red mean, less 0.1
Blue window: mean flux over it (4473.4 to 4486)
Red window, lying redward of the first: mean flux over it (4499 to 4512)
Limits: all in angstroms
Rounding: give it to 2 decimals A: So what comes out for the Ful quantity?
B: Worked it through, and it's 0.82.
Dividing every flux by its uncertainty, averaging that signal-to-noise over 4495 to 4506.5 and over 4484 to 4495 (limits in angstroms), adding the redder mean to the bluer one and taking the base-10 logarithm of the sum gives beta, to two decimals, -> 1.41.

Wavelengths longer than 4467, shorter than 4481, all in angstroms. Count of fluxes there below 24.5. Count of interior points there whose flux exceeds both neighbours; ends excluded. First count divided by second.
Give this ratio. 0.50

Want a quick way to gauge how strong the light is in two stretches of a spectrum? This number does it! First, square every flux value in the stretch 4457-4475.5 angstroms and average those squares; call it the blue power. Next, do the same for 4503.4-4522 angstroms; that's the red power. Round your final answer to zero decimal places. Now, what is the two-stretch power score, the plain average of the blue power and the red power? 669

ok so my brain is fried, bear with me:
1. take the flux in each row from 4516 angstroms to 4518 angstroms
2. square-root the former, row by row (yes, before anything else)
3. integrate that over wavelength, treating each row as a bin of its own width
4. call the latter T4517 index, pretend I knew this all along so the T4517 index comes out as 10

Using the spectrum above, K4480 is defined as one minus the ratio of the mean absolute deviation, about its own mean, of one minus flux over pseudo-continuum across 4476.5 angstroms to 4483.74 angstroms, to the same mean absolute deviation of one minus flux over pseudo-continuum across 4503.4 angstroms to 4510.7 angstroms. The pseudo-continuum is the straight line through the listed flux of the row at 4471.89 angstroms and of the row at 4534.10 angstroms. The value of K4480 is -0.27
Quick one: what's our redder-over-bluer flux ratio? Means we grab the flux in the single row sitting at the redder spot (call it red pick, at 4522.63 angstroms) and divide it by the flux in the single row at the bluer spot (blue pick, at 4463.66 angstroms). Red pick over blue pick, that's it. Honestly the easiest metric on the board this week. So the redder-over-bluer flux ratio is 1.02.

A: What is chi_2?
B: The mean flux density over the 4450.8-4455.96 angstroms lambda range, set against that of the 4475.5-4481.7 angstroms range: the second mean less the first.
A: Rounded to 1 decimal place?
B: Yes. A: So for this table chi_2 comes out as 5.5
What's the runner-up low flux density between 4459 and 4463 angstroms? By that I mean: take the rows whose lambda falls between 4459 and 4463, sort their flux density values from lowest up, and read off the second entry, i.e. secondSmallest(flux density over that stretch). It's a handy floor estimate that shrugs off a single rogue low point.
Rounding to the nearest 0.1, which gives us 19.1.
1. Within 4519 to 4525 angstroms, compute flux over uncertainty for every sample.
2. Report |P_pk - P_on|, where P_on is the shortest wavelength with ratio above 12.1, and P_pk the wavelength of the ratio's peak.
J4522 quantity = 2.1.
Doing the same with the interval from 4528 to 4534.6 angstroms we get 2.1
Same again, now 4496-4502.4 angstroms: 1.0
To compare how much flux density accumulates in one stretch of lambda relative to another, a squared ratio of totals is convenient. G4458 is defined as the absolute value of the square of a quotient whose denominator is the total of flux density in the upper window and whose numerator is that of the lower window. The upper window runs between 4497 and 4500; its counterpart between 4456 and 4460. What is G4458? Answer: 1.0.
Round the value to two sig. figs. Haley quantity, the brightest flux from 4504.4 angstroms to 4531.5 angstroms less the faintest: 9.8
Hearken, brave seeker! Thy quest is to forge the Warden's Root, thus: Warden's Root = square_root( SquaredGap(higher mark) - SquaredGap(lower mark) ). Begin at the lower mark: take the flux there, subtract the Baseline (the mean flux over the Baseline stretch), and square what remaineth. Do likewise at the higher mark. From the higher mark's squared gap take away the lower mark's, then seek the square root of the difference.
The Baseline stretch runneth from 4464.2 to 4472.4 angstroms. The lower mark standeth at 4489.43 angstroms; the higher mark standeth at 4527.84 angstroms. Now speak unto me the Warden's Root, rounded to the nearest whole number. 3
